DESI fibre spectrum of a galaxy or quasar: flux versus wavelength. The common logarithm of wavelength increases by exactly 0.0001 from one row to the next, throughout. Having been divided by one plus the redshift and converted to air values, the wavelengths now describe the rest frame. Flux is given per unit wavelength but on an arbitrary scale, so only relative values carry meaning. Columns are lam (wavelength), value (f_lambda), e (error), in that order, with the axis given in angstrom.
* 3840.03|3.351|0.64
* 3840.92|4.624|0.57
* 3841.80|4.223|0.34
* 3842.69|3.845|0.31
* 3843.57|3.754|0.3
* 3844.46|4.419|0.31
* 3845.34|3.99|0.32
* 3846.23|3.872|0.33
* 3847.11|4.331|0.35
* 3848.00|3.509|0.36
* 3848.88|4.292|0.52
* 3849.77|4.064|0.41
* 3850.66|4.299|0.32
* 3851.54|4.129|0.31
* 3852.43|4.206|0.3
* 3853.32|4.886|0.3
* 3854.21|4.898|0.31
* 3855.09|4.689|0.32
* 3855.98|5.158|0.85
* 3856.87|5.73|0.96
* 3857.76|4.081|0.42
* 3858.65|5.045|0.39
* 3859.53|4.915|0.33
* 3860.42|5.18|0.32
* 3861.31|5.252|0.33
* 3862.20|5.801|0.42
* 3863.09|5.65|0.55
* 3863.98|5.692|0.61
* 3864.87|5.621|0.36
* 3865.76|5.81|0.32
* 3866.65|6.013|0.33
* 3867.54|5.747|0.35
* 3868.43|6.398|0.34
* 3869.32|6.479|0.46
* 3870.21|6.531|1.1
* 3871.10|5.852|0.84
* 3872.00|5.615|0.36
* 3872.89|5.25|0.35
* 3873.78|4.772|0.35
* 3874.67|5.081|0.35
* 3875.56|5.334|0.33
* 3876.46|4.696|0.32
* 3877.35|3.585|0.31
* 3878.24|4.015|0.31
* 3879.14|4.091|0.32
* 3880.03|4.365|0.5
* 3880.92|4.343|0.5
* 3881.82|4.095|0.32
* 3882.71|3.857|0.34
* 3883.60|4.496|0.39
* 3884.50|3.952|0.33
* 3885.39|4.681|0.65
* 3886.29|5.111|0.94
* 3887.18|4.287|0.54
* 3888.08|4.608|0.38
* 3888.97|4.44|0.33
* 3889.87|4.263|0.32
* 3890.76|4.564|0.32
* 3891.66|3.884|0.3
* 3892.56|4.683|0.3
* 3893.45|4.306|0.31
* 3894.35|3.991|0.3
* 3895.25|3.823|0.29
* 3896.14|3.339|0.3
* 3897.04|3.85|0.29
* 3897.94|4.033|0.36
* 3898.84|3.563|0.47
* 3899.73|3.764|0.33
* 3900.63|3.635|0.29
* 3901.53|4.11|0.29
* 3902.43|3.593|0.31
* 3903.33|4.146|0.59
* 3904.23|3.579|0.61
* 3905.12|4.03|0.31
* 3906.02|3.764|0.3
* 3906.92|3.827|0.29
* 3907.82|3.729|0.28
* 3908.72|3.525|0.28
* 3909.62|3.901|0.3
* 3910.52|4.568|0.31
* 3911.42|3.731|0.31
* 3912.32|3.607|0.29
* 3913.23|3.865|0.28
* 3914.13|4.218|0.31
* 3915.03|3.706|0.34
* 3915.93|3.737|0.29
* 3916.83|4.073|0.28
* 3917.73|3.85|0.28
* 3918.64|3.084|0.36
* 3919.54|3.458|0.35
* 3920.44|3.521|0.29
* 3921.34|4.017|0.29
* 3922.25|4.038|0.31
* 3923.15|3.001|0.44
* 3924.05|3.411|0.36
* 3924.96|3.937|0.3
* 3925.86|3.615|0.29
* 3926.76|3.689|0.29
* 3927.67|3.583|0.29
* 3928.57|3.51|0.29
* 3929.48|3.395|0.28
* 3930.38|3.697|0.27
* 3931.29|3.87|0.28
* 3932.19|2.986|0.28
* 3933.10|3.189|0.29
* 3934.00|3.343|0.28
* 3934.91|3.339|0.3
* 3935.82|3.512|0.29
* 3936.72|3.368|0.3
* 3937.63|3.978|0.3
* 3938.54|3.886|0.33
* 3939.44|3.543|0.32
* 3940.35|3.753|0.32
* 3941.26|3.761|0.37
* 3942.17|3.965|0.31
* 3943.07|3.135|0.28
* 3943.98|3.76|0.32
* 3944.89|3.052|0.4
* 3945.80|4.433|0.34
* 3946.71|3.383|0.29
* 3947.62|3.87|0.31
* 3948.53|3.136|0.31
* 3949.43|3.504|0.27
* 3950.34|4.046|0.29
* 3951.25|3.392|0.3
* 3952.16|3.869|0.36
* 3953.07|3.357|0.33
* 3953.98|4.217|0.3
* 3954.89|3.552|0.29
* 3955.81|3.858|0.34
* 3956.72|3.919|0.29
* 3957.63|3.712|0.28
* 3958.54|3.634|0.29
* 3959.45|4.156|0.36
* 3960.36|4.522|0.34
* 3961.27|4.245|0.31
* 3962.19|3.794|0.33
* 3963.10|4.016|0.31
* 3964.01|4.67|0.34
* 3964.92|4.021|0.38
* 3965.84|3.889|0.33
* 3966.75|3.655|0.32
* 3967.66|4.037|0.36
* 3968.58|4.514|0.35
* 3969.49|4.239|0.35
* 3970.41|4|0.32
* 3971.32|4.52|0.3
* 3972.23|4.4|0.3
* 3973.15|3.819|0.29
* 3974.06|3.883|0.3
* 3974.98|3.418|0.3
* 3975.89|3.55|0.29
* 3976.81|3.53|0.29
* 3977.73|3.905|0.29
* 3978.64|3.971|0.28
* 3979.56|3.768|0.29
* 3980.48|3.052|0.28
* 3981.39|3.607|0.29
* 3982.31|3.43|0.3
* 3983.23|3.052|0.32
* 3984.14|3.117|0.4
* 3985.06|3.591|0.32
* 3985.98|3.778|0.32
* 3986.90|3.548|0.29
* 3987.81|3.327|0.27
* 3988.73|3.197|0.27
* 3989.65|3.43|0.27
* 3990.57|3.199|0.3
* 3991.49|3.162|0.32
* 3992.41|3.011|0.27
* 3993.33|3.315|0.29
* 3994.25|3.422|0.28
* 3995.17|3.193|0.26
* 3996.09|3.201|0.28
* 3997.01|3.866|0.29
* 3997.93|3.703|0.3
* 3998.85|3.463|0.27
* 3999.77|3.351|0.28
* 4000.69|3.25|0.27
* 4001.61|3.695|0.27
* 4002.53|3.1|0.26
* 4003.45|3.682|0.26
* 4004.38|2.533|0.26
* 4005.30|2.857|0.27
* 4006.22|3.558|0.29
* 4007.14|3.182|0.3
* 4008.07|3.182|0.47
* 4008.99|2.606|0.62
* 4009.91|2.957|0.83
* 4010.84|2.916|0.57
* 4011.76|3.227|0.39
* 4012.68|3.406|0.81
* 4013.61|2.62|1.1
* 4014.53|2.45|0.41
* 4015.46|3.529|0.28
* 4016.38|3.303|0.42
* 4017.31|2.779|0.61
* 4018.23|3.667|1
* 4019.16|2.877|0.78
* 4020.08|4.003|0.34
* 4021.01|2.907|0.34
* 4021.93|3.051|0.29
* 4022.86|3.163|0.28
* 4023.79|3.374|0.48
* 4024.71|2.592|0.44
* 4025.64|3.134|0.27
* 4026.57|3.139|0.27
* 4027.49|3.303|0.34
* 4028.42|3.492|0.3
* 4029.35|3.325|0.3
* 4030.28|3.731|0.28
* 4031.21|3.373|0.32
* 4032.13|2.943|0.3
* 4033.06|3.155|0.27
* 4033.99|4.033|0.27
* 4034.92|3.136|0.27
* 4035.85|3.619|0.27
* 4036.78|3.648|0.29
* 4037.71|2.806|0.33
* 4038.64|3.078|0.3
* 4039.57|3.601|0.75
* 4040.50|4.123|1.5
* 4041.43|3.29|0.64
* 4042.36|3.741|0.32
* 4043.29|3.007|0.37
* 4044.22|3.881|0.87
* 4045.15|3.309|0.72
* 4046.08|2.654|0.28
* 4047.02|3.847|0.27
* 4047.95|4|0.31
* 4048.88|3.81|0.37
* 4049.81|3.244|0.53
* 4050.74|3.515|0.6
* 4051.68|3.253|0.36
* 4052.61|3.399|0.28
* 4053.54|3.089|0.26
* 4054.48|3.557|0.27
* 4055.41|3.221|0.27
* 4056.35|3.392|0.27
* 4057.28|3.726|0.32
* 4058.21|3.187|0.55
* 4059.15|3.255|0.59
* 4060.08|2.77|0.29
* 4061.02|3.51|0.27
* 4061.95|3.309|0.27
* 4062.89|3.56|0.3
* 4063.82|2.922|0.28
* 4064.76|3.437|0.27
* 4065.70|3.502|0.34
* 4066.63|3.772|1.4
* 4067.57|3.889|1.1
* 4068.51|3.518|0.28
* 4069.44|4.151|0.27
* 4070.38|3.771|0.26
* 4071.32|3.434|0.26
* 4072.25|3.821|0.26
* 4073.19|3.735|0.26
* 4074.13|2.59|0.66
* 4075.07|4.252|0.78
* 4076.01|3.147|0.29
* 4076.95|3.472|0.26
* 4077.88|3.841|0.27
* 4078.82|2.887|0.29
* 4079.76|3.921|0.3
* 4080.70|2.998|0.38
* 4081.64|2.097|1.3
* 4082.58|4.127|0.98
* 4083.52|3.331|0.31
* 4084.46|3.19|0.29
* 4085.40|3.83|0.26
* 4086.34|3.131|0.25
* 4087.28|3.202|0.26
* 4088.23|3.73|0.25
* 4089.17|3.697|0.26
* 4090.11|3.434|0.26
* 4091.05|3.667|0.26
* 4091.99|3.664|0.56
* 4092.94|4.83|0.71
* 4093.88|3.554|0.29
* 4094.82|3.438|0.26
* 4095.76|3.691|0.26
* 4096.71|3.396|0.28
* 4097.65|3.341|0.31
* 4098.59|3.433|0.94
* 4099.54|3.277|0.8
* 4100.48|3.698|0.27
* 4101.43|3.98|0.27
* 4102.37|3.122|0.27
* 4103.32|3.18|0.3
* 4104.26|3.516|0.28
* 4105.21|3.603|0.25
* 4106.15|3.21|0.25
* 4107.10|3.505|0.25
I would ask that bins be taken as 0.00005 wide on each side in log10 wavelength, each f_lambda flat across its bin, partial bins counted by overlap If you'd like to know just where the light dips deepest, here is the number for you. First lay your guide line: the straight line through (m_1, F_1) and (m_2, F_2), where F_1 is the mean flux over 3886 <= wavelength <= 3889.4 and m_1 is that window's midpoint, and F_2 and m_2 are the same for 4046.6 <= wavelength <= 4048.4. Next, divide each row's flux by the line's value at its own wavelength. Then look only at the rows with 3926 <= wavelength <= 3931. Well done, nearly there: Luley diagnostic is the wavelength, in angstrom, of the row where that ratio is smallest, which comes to 3929.48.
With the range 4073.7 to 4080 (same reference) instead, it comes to 4074.13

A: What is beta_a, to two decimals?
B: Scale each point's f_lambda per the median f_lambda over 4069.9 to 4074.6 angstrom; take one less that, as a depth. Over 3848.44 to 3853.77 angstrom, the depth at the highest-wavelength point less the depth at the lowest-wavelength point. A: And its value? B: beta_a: -0.16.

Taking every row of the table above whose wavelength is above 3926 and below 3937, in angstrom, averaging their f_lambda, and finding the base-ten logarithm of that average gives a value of 0.54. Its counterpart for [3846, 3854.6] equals 0.63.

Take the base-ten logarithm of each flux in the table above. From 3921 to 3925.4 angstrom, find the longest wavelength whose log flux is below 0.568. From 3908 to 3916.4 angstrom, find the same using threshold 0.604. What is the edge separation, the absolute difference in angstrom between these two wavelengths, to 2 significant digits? 8.1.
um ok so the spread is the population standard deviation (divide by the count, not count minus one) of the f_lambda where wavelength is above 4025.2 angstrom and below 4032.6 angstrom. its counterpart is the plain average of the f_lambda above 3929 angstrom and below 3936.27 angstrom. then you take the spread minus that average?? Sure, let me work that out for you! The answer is -3.2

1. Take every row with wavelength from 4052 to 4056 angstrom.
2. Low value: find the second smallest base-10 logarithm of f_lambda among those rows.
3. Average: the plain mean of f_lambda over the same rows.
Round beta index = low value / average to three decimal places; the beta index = 0.153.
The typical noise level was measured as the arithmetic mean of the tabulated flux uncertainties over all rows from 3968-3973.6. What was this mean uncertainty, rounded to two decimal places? 0.32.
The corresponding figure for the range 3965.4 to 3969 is 0.34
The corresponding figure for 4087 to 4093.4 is 0.37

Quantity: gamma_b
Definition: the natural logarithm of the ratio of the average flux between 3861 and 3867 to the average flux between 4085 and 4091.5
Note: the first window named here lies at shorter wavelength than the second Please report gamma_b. 0.48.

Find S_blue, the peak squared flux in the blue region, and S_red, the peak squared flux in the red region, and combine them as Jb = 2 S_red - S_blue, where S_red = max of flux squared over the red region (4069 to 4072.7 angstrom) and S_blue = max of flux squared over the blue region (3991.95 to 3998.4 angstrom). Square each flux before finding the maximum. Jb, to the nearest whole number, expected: 20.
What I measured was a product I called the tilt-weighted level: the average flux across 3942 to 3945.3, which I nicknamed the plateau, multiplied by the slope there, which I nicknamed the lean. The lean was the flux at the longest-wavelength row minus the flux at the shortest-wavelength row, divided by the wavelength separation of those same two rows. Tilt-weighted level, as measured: -1.2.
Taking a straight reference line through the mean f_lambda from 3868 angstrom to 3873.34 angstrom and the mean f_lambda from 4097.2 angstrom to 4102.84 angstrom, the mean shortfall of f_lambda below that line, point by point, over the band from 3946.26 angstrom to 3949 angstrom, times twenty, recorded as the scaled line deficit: 34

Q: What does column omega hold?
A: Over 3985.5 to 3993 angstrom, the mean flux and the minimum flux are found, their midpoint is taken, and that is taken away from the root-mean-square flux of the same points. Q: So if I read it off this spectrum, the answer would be 0.17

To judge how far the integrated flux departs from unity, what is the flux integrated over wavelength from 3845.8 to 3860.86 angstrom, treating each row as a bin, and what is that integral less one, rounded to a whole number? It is 68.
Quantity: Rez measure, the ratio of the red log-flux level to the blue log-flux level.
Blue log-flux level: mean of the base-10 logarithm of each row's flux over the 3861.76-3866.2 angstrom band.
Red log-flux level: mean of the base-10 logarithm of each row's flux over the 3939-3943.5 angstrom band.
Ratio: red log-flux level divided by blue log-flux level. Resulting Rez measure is 0.74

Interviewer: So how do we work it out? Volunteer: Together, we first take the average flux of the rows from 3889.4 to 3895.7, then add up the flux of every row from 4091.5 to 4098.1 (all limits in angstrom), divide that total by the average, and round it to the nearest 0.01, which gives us 6.15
